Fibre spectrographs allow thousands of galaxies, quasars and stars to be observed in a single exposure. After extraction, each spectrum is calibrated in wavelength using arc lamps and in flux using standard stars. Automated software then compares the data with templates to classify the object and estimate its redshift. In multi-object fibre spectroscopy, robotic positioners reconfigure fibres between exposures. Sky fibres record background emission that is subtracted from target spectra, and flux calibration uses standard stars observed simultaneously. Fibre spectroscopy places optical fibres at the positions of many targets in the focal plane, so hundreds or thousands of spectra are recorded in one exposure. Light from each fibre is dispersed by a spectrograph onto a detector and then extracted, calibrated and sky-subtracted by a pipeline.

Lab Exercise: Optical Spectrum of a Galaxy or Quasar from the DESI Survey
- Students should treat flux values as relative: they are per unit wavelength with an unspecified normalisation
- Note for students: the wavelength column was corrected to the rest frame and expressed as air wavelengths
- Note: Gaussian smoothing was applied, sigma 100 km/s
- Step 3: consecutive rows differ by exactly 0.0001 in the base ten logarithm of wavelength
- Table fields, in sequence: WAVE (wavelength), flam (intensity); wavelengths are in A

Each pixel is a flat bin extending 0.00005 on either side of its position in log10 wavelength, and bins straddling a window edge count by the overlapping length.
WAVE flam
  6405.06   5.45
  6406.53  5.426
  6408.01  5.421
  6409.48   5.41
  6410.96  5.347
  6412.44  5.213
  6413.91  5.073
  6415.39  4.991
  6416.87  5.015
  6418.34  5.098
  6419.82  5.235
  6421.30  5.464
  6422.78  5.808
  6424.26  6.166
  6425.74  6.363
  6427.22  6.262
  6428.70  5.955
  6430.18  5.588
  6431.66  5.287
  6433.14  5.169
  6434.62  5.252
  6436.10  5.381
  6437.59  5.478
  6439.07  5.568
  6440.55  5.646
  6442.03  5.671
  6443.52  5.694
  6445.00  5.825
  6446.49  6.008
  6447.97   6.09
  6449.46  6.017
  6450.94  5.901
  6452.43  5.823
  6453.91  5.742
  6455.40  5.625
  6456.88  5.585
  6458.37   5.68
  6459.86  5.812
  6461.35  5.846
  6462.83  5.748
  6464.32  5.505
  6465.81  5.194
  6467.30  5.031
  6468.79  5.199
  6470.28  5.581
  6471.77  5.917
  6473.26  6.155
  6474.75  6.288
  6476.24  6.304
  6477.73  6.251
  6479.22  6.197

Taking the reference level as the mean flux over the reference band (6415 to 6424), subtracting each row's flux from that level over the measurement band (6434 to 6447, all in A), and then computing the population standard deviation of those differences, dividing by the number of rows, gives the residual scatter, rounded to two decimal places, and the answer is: 0.22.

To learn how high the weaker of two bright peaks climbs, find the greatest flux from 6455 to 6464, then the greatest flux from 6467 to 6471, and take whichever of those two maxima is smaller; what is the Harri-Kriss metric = 5.58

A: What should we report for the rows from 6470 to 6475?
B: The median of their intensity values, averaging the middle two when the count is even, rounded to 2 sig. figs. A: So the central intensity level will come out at 6.0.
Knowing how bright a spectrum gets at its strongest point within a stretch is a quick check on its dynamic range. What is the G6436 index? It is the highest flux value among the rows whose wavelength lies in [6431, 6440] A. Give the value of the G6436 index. 5.568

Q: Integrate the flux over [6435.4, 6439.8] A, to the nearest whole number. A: 24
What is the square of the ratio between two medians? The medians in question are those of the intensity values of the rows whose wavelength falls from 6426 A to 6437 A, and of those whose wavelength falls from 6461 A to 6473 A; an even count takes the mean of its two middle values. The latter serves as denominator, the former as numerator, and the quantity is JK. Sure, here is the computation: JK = 0.94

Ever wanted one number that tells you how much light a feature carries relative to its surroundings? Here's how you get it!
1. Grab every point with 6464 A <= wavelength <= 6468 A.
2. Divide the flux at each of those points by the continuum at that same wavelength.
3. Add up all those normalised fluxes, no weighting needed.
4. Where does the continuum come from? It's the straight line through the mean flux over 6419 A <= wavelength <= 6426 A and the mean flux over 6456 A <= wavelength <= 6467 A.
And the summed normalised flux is 2.8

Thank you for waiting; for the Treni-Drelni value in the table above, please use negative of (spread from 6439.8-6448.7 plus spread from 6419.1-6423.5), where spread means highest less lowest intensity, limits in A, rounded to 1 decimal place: -1.0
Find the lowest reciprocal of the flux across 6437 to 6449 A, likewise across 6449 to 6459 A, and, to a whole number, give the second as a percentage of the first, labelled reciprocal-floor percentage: 101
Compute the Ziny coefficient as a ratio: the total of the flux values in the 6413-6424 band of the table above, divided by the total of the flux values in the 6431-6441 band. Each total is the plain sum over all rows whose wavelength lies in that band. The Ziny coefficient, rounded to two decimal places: 0.97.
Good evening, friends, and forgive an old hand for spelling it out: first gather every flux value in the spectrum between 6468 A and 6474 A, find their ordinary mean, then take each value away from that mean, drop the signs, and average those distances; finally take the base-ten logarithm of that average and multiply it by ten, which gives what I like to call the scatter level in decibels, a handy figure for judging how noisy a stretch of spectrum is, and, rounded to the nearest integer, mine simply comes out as -5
